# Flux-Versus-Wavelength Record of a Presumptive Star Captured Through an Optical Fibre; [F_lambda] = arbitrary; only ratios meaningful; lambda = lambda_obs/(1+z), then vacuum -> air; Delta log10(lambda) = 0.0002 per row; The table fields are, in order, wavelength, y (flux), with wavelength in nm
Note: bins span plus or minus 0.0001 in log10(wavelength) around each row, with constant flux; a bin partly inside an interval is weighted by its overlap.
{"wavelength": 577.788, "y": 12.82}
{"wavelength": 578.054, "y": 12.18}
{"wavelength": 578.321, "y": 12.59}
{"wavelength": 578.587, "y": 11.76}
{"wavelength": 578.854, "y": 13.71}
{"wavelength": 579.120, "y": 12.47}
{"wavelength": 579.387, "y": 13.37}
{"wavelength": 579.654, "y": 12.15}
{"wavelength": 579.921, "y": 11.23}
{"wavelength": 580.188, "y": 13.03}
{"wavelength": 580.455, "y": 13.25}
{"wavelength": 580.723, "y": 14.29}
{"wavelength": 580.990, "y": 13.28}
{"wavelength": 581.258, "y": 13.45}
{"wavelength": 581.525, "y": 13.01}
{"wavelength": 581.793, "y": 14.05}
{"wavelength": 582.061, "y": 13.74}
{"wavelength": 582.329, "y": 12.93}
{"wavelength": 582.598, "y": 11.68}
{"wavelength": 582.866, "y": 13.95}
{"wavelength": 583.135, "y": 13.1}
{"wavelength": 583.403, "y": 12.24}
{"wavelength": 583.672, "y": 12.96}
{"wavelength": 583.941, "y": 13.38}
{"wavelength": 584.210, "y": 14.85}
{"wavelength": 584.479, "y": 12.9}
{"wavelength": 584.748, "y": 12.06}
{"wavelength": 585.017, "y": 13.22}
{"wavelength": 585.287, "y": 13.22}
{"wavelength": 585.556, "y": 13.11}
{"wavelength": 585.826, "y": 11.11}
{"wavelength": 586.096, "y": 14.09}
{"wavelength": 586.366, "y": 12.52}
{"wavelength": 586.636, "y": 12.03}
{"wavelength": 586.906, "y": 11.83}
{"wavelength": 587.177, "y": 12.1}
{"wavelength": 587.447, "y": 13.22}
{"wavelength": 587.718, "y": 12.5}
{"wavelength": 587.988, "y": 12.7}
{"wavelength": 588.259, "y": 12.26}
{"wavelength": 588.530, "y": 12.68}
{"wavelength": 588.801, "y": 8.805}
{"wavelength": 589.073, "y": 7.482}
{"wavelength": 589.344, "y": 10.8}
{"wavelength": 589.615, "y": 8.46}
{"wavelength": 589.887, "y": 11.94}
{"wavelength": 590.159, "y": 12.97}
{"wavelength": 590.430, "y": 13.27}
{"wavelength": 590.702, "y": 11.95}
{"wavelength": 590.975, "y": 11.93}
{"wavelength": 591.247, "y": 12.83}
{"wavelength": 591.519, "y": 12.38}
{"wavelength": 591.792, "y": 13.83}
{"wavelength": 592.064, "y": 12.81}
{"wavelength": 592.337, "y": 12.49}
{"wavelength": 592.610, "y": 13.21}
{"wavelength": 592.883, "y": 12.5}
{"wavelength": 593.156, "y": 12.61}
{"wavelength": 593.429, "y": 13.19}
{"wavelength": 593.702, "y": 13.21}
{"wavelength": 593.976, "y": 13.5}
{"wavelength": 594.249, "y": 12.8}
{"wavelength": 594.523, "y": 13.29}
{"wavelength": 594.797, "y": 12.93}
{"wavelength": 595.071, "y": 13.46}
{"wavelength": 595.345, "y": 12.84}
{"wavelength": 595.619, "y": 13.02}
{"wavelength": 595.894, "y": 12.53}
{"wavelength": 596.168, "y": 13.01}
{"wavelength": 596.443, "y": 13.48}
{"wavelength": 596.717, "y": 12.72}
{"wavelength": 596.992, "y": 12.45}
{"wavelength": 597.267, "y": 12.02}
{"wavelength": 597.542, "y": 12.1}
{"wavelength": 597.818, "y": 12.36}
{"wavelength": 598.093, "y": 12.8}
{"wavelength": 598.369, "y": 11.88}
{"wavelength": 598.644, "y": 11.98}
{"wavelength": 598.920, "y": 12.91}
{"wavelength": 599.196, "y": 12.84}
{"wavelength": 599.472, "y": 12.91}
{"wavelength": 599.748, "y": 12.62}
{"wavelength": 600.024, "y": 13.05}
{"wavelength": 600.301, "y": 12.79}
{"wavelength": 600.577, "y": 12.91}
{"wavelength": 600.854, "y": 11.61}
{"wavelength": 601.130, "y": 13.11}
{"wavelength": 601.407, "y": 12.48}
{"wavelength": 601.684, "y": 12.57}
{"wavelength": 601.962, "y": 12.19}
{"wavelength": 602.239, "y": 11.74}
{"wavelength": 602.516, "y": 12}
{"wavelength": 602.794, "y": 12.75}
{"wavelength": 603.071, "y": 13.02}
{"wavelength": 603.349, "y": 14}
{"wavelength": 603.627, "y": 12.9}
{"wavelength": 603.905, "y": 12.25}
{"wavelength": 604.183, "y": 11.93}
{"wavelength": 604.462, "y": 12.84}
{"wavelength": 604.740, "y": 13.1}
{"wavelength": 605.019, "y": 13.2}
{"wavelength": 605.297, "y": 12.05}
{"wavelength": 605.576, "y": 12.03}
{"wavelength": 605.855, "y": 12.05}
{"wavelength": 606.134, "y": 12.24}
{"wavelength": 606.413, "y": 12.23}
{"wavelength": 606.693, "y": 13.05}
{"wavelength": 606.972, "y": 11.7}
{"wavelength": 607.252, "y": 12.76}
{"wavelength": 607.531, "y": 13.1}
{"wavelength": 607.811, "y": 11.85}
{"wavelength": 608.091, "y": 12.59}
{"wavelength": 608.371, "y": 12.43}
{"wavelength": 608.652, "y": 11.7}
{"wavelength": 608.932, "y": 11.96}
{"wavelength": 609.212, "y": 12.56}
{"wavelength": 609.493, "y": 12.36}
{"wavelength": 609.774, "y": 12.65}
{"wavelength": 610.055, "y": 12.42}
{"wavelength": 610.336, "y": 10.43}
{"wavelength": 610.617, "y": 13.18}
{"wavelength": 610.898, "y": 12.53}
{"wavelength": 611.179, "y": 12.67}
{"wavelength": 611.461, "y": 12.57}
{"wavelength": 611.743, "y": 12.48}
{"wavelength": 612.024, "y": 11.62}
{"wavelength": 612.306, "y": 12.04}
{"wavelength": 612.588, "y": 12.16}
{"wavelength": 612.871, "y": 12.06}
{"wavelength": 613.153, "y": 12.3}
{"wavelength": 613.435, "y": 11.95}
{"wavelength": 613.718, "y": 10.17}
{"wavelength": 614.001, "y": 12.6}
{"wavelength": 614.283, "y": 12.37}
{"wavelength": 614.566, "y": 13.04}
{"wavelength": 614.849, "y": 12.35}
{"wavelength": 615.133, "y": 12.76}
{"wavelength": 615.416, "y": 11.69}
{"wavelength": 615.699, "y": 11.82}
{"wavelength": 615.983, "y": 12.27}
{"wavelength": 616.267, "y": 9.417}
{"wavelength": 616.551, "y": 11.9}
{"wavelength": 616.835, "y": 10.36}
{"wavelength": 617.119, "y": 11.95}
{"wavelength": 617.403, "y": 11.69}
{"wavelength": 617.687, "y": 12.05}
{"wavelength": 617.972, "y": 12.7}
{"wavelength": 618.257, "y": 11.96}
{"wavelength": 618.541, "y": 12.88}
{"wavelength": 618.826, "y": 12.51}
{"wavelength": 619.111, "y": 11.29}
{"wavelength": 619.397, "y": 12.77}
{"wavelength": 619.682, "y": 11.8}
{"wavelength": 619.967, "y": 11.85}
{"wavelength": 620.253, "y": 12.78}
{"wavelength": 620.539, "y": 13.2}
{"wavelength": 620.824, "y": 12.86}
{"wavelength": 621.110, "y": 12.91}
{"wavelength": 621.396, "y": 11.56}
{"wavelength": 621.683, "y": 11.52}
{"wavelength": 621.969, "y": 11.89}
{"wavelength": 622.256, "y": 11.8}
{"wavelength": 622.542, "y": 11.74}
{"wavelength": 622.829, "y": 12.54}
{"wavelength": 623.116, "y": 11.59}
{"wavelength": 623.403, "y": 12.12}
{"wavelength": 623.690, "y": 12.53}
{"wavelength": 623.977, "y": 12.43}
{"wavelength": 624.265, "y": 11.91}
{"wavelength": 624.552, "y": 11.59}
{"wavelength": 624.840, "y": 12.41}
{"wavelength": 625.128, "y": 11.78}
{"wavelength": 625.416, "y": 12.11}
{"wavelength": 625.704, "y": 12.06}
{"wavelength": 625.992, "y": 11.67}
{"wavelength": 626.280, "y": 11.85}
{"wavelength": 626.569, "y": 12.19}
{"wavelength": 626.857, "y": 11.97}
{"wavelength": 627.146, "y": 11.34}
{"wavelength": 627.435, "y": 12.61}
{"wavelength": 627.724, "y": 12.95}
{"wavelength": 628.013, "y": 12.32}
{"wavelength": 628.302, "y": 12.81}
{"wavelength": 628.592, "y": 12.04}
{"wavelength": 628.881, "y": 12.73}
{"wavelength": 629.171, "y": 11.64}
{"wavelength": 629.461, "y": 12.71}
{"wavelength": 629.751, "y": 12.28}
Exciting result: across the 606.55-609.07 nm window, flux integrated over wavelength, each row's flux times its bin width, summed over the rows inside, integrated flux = 31.1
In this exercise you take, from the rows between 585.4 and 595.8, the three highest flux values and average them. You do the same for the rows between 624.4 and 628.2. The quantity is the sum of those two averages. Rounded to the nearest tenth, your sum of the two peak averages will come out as 26.5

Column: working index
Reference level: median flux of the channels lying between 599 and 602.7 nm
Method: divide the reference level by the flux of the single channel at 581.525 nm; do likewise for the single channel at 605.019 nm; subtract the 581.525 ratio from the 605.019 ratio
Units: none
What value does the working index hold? -0.014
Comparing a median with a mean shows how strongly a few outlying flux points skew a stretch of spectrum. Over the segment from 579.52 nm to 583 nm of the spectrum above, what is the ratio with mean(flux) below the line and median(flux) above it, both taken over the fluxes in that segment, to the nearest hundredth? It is 1.01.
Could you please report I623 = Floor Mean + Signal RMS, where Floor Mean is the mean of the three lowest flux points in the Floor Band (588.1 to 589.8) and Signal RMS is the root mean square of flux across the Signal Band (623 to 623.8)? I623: 20.3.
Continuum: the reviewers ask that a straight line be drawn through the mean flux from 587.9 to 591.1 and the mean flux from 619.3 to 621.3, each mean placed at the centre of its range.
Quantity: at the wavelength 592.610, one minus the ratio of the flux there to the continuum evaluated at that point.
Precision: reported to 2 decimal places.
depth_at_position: -0.16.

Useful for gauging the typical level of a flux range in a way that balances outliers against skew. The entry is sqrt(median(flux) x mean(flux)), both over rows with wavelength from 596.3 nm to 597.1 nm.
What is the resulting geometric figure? 12.8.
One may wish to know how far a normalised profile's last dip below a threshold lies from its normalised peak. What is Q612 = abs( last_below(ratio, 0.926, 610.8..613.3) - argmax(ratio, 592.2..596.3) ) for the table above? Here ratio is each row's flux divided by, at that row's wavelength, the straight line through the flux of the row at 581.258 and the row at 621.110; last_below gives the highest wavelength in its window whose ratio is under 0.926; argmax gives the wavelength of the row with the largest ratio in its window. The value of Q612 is 18.33 nm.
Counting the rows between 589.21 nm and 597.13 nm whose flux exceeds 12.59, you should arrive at 19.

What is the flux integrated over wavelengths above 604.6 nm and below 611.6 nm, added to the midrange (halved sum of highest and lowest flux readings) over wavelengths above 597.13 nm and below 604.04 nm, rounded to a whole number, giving 99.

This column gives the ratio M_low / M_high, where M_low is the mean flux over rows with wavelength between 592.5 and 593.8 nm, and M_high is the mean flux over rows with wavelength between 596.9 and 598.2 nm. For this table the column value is 1.05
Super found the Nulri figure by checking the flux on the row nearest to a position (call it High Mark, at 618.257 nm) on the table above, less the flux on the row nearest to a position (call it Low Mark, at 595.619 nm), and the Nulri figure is -1.1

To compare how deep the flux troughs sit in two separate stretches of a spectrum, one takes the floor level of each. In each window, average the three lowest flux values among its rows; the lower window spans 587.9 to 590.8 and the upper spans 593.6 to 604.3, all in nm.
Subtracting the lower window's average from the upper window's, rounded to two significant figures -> 3.5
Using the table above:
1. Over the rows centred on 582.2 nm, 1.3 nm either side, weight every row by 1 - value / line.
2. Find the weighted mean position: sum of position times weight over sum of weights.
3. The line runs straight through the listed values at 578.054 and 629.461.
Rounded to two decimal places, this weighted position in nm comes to 581.97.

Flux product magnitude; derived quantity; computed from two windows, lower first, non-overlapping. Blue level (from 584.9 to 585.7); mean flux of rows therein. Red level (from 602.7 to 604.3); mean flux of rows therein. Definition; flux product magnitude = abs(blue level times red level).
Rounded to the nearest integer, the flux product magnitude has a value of 169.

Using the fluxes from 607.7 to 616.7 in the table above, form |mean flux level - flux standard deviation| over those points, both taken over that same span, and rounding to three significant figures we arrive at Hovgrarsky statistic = 11.3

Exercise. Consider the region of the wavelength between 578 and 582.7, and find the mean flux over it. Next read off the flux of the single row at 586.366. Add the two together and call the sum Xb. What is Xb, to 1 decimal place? 25.4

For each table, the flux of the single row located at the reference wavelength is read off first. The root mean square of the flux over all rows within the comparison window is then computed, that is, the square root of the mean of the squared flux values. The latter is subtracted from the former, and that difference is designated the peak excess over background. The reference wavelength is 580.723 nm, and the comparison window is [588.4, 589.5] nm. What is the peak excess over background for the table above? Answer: 4.2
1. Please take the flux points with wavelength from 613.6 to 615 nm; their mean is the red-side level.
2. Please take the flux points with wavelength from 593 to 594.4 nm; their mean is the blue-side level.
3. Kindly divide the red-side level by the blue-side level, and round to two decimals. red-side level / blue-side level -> 0.93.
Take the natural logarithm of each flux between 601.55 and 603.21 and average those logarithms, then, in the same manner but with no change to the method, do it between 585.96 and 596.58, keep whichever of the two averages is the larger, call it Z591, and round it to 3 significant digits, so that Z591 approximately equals 2.52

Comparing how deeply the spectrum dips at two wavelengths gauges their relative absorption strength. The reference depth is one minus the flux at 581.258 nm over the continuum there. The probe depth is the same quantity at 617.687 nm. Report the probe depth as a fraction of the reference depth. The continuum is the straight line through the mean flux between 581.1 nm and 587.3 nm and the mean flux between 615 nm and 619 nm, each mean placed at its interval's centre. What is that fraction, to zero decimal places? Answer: 1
